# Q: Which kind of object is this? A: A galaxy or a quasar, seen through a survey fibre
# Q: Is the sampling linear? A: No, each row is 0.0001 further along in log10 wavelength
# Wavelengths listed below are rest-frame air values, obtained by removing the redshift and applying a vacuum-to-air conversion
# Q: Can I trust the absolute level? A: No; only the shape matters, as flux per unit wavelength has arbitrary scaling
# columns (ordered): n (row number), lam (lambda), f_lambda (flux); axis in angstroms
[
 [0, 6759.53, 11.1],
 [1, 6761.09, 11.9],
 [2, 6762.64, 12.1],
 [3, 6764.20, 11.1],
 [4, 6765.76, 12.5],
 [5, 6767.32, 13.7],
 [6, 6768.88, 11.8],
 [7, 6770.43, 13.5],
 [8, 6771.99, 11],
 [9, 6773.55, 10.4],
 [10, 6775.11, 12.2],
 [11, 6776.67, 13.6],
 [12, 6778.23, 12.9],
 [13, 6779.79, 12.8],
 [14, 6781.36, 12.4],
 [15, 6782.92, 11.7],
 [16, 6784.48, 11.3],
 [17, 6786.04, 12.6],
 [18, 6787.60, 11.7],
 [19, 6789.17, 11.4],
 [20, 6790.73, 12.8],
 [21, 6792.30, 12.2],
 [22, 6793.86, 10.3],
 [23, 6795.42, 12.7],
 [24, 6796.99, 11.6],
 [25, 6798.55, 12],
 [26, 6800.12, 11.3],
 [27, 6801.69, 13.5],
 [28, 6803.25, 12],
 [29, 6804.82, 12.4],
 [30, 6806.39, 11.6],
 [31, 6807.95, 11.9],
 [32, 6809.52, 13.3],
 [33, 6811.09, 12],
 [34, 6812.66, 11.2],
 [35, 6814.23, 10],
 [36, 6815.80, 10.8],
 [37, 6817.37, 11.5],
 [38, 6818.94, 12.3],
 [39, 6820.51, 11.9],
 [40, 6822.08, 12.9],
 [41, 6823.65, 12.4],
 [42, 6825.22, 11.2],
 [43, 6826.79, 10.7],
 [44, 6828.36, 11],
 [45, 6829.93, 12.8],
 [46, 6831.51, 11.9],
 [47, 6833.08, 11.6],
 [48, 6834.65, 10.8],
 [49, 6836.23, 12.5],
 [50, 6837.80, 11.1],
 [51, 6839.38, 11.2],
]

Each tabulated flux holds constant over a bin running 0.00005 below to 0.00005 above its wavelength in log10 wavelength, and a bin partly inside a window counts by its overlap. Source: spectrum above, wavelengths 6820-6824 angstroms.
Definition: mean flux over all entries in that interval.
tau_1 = 12.4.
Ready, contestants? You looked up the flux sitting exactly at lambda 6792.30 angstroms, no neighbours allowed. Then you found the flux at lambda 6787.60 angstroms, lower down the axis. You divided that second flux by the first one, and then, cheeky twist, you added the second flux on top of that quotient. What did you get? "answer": 12.7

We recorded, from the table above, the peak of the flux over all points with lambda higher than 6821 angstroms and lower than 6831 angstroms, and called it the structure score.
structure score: 12.9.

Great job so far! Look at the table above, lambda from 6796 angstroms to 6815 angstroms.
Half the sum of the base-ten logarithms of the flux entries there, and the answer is 6.45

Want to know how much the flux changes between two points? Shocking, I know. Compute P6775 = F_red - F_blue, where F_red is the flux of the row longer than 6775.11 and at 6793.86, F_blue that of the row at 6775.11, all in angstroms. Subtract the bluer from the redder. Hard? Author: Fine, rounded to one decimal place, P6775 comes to -1.9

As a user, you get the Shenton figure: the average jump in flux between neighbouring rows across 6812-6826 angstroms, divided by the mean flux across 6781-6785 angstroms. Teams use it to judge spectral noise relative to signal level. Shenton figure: 0.070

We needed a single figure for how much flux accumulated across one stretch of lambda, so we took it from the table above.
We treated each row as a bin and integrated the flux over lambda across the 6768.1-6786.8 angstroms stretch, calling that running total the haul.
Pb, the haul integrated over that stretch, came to 228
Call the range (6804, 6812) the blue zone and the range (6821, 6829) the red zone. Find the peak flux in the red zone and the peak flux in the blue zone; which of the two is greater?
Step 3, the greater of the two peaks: 13.3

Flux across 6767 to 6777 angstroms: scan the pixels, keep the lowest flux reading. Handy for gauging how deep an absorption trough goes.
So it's 10.4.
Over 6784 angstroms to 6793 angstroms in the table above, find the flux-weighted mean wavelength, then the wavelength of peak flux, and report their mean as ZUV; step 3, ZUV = 6789.6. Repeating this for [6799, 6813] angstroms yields 6804.0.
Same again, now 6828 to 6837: 6831.1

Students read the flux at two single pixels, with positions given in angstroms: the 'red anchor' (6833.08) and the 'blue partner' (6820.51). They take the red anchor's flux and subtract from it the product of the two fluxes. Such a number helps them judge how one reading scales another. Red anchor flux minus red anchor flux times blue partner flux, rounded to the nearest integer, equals -126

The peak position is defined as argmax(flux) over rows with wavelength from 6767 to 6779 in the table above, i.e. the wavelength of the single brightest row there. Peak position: 6767.32 angstroms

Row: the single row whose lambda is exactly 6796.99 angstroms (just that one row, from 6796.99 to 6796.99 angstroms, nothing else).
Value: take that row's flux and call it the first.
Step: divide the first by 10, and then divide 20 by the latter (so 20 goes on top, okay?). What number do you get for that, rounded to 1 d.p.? 17.2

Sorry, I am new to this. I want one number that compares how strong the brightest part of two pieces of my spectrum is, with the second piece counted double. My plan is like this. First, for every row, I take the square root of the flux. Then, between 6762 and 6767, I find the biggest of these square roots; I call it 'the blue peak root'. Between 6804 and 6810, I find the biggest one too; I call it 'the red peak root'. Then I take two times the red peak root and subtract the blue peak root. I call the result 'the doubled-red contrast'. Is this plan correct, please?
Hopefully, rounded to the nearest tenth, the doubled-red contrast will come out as 3.8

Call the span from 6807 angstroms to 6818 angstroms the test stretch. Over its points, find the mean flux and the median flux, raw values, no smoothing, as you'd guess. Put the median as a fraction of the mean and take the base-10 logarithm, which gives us -0.0011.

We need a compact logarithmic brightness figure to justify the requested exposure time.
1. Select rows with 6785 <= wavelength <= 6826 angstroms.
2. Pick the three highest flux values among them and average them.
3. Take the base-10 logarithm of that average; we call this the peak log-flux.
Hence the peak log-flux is 1.12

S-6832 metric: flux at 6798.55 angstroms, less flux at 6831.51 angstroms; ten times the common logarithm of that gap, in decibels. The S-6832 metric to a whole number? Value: -10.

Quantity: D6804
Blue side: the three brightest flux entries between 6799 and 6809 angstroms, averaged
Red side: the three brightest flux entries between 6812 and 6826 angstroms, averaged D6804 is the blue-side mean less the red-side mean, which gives 0.10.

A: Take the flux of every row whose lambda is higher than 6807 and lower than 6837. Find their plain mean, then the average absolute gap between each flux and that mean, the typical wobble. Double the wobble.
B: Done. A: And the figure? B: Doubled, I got 1.41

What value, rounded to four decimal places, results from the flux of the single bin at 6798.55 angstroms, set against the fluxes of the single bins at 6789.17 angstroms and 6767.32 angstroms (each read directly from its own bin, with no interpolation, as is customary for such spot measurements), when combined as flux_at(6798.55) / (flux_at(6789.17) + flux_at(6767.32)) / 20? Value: 0.0239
